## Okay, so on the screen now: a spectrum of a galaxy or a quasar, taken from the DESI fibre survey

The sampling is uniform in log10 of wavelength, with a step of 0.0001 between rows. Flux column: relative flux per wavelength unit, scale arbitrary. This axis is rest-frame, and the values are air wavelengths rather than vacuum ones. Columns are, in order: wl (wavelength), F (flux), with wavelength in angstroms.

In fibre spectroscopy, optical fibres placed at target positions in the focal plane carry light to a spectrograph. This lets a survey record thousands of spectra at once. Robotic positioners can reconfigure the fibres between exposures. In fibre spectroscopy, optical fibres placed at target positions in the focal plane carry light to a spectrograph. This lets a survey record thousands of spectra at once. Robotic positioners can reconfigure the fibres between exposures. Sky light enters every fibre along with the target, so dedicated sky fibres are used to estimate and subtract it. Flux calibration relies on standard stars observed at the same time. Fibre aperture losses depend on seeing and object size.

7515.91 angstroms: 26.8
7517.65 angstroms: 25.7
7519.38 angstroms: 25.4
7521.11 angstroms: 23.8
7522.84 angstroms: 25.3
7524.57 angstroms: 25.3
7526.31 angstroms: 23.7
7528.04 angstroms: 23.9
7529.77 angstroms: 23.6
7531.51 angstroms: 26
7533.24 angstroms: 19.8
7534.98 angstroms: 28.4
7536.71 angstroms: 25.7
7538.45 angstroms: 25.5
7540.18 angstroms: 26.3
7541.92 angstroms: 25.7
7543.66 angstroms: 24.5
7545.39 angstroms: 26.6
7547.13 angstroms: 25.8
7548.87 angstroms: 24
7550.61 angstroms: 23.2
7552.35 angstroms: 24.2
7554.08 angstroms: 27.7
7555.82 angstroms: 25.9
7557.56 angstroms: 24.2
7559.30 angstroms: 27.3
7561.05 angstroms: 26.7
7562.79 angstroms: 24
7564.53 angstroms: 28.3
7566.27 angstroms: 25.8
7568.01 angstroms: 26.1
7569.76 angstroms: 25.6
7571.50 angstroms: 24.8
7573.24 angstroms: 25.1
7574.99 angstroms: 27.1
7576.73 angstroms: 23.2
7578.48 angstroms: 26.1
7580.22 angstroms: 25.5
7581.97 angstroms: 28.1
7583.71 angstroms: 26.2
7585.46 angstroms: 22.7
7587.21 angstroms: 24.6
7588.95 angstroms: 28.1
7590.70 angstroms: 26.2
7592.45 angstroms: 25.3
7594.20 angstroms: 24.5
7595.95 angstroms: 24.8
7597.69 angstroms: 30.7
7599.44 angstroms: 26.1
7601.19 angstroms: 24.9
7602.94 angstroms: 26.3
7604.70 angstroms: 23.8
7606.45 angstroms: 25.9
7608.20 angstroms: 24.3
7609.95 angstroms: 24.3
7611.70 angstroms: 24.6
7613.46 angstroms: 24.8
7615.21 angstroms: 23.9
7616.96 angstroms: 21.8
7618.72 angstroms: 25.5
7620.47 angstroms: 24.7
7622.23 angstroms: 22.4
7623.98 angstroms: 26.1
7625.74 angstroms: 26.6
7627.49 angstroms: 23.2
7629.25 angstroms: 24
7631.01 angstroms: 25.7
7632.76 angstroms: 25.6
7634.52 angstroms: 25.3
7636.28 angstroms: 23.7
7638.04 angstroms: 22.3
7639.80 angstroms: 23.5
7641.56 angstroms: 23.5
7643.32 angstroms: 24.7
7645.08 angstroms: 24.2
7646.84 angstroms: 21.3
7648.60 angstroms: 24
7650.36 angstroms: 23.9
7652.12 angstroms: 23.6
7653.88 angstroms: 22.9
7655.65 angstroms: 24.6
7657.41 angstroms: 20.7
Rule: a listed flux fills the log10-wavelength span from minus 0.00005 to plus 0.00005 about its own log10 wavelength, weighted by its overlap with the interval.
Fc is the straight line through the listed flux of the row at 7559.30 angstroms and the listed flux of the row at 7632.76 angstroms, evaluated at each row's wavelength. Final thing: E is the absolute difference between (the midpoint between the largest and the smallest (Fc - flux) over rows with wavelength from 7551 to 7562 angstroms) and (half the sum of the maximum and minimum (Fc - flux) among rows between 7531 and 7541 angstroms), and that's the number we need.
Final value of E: 2.29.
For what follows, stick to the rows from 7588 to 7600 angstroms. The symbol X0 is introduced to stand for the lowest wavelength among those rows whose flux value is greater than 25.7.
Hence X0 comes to 7588.95 angstroms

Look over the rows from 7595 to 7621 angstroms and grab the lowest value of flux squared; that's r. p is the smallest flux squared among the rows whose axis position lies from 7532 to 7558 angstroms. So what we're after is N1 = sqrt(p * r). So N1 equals 432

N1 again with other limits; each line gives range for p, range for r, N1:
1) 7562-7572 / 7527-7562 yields 475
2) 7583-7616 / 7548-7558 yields 527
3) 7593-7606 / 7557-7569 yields 571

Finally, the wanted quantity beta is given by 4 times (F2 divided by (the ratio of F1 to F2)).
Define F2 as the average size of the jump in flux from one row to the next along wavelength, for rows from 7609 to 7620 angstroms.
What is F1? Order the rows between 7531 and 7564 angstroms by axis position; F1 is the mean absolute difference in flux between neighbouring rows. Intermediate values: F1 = 2.2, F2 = 1.44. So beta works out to 4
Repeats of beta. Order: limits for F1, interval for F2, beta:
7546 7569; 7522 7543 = 9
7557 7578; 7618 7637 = 5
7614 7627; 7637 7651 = 3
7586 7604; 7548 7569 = 7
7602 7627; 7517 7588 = 9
